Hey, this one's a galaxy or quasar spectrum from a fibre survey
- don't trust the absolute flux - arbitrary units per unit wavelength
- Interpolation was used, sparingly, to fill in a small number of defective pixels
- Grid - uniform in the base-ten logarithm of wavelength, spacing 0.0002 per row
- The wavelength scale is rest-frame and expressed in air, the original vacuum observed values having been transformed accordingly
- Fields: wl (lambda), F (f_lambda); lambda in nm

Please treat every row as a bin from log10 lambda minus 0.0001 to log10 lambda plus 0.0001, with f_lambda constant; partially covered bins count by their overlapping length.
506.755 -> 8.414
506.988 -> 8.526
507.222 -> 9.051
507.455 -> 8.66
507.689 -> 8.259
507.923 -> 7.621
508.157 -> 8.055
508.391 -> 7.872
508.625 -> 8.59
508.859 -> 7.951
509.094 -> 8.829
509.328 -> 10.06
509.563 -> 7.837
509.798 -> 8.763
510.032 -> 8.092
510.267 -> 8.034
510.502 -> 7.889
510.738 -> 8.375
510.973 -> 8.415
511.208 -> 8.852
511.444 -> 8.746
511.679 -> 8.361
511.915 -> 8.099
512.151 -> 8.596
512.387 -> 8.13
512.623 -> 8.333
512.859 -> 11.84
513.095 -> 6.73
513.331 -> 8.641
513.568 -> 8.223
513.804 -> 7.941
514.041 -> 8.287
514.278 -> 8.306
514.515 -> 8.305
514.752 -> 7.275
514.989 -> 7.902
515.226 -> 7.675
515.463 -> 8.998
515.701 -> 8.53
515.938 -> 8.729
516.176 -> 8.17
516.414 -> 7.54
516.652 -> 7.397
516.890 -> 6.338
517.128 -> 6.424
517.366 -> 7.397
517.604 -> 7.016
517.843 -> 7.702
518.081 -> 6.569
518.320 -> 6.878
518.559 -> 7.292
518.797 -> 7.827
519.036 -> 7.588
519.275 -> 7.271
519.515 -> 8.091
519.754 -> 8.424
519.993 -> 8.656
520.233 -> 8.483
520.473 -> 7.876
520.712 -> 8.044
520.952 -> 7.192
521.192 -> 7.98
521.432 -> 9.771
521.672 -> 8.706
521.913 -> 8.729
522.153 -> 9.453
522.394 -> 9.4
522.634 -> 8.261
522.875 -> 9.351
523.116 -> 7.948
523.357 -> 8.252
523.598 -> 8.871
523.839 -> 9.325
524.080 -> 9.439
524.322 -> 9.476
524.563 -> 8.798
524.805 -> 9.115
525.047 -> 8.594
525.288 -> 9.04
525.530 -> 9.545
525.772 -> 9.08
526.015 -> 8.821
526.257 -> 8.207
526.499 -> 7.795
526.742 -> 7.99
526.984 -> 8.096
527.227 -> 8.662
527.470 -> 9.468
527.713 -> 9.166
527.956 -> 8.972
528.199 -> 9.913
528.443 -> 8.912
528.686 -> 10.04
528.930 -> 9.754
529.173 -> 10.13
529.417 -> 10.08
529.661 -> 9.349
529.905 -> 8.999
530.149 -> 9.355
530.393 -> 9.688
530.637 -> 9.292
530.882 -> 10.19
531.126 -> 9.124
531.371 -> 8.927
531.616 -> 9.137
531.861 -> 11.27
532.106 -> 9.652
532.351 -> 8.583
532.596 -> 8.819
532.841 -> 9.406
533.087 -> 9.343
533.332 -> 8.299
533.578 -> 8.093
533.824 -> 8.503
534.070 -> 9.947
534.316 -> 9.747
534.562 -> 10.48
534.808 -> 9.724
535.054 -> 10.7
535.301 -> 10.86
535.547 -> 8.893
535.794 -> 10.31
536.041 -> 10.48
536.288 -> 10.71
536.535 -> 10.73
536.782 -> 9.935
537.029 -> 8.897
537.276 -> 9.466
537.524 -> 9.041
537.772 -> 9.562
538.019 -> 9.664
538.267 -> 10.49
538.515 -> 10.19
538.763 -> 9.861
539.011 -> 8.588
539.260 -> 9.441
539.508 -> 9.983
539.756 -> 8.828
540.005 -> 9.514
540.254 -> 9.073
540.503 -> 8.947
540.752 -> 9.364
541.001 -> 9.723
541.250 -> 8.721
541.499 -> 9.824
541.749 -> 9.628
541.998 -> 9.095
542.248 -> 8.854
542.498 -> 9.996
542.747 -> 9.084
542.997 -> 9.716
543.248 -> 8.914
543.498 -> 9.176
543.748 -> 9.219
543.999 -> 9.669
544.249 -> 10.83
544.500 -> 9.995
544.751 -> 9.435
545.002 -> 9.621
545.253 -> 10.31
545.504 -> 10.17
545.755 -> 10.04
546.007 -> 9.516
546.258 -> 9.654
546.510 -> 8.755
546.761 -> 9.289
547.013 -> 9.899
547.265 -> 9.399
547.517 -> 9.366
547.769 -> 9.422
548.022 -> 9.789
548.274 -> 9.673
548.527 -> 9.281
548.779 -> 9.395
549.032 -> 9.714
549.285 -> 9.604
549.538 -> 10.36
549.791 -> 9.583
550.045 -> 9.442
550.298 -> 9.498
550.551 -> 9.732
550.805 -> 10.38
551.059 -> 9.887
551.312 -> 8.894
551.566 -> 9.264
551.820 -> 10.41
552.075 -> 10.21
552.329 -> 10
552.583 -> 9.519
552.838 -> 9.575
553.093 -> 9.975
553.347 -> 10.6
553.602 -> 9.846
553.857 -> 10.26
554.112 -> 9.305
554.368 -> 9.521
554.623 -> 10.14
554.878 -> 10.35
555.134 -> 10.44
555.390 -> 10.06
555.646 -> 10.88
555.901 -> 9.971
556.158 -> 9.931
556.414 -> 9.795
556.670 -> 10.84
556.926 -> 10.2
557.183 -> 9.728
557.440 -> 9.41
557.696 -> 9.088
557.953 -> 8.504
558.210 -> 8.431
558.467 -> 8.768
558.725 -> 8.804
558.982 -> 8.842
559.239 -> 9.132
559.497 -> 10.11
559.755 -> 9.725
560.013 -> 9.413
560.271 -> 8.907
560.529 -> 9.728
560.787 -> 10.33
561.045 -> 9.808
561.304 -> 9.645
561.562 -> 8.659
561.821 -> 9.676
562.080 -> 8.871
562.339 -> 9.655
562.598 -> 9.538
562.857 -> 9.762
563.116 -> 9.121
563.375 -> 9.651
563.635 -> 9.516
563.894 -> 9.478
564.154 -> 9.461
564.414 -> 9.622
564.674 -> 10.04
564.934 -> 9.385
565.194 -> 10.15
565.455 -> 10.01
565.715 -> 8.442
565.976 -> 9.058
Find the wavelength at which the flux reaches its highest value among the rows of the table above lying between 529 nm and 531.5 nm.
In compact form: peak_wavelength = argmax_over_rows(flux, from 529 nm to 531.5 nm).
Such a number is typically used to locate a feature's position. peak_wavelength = 530.882 nm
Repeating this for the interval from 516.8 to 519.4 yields 518.797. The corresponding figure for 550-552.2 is 551.820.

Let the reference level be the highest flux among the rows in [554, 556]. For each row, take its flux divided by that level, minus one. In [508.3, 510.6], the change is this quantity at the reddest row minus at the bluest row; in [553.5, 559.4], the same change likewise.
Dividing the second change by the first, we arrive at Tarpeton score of -42.0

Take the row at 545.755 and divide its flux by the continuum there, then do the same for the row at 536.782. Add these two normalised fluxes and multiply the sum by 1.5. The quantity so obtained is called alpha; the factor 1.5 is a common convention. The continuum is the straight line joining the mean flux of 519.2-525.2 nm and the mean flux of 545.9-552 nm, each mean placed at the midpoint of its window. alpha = 3.22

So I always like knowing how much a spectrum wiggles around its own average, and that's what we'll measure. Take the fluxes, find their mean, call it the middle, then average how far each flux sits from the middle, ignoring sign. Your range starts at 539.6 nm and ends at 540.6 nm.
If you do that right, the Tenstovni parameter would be 0.21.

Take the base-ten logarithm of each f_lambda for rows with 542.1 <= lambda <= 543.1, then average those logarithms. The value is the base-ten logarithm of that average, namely -0.012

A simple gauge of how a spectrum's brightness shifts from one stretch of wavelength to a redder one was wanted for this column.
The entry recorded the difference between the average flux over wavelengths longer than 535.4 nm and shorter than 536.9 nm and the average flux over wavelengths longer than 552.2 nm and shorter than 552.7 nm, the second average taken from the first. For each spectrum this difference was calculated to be 0.4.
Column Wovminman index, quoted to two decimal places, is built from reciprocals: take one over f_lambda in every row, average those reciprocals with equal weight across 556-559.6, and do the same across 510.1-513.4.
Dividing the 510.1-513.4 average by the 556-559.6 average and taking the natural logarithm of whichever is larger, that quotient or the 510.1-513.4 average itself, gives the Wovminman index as 0.11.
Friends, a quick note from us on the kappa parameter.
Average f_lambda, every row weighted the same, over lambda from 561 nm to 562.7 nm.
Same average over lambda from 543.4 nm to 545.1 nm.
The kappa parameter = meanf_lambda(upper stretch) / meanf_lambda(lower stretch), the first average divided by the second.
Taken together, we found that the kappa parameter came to 0.97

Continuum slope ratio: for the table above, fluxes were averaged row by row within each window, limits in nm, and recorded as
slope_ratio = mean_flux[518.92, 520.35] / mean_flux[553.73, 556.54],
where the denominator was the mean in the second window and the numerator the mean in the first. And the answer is 0.80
